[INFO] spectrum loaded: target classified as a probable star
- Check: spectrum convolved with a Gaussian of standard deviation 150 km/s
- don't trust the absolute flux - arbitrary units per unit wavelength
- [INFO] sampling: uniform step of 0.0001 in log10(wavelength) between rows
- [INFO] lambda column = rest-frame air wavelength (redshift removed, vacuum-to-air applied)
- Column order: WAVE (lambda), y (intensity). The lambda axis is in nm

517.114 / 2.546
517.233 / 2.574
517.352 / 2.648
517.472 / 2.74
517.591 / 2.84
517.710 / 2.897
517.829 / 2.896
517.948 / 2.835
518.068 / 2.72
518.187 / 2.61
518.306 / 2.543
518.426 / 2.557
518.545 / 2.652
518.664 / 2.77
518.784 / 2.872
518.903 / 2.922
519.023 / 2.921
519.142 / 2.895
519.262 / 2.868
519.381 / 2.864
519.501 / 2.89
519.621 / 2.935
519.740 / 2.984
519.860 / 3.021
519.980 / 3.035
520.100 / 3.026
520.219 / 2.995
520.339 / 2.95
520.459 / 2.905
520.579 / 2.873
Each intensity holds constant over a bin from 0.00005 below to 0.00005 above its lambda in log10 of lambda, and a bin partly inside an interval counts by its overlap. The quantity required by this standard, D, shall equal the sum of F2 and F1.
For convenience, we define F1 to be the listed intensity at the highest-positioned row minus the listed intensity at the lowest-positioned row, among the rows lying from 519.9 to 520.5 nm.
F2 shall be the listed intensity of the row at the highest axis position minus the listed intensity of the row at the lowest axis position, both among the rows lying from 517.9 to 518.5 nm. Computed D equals -0.41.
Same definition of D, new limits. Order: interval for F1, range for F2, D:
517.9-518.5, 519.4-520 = -0.13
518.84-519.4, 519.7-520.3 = -0.05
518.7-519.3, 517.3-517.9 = 0.24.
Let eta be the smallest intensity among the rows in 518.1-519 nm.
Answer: 2.543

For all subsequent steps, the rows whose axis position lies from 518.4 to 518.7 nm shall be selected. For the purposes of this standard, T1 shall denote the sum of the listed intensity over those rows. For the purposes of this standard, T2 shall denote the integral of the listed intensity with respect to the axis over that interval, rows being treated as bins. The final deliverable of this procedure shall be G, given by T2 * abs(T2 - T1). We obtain 6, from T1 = 8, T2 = 0.8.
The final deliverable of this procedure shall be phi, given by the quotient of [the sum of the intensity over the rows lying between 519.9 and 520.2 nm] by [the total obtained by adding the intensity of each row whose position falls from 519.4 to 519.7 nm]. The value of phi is 1.04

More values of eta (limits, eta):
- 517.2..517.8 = 2.574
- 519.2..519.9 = 2.864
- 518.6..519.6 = 2.77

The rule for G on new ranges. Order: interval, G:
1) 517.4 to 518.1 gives 30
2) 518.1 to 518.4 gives 3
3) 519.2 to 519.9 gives 32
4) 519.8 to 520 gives 3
